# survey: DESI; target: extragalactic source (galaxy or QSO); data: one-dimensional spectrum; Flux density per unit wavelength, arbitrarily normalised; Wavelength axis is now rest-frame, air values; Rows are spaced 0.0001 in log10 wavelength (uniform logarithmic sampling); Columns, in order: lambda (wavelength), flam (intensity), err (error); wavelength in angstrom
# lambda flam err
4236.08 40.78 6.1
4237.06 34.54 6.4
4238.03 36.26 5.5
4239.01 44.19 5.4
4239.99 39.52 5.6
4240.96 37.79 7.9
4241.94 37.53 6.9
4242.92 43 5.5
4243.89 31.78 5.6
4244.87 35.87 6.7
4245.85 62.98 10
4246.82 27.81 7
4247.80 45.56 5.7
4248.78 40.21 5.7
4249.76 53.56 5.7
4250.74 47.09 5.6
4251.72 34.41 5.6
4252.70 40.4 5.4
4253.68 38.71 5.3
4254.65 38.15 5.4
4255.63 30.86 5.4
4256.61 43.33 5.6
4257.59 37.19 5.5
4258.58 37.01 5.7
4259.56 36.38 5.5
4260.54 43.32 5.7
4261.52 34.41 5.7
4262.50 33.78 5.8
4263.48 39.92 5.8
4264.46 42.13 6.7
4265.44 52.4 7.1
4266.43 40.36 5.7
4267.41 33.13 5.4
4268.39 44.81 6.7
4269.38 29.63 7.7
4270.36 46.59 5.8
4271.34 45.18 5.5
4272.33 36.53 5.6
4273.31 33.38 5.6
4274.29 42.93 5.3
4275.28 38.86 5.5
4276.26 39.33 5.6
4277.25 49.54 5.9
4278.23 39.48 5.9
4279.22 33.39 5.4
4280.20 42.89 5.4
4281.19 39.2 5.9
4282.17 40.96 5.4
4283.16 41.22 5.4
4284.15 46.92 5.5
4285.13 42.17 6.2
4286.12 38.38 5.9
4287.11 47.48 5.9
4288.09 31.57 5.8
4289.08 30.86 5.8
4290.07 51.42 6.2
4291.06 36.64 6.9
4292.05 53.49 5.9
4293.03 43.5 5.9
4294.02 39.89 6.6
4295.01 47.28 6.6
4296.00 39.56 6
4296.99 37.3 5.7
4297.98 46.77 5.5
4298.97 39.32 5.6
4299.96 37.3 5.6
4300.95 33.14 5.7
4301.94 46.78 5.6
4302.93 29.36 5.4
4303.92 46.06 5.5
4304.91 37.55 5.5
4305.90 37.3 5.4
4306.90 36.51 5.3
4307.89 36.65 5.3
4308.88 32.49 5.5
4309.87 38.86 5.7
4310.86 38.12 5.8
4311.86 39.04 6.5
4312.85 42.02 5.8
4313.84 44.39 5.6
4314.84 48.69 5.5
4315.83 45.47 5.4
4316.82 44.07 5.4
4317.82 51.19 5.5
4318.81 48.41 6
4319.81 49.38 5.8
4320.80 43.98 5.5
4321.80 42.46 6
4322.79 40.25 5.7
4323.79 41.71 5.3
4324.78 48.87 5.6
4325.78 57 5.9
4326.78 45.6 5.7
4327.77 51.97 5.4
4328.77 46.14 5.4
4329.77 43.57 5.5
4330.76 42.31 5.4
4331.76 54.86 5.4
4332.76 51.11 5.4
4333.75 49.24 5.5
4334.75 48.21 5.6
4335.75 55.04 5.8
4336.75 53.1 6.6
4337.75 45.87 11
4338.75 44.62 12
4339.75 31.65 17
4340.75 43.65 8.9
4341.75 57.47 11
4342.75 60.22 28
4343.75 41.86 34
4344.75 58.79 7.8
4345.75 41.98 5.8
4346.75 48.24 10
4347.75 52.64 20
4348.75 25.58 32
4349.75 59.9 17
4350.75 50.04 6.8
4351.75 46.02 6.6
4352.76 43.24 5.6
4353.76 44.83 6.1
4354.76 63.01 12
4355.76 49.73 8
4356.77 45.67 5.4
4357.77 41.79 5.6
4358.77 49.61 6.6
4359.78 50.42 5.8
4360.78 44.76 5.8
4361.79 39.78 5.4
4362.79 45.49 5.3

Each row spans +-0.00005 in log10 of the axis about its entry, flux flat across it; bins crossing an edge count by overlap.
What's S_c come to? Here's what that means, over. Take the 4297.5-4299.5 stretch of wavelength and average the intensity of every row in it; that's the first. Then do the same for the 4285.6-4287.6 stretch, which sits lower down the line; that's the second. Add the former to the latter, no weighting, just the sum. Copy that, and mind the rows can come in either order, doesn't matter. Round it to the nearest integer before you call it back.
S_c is 86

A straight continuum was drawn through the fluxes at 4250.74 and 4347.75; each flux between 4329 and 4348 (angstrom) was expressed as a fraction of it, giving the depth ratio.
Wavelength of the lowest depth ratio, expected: 4339.75 angstrom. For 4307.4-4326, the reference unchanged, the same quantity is 4308.88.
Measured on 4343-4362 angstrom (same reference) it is 4348.75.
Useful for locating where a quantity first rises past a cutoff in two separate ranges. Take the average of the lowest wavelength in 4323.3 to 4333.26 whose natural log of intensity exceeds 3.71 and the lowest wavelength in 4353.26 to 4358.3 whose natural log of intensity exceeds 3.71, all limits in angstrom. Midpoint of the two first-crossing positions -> 4338.8 angstrom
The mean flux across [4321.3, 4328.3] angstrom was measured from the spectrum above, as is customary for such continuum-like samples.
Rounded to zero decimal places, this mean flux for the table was 47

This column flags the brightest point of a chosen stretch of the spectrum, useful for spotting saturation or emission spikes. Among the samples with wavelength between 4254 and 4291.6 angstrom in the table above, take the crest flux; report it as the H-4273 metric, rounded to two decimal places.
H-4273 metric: 52.40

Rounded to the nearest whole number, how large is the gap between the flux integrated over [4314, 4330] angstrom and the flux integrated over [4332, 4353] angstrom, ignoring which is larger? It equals 263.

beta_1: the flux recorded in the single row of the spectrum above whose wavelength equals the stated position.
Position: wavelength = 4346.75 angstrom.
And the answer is 48.24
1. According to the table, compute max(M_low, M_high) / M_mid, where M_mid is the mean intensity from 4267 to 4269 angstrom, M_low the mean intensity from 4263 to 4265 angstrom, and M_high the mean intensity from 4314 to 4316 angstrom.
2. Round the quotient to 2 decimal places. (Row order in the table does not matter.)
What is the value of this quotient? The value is 1.21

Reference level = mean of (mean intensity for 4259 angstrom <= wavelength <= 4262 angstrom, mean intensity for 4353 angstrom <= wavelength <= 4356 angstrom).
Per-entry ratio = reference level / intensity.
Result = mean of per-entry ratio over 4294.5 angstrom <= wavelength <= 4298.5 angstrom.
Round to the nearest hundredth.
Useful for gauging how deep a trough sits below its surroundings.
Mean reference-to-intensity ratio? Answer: 1.07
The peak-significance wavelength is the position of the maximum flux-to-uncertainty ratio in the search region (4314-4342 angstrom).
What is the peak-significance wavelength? 4331.76 angstrom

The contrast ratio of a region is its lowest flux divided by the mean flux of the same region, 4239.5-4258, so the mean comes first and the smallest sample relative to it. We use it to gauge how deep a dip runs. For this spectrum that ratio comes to 0.690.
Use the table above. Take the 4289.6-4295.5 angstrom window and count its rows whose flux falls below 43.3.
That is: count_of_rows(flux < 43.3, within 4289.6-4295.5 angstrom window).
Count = 2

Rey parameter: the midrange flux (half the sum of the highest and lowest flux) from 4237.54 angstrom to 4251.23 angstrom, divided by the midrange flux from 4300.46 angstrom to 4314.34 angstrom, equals 1.19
